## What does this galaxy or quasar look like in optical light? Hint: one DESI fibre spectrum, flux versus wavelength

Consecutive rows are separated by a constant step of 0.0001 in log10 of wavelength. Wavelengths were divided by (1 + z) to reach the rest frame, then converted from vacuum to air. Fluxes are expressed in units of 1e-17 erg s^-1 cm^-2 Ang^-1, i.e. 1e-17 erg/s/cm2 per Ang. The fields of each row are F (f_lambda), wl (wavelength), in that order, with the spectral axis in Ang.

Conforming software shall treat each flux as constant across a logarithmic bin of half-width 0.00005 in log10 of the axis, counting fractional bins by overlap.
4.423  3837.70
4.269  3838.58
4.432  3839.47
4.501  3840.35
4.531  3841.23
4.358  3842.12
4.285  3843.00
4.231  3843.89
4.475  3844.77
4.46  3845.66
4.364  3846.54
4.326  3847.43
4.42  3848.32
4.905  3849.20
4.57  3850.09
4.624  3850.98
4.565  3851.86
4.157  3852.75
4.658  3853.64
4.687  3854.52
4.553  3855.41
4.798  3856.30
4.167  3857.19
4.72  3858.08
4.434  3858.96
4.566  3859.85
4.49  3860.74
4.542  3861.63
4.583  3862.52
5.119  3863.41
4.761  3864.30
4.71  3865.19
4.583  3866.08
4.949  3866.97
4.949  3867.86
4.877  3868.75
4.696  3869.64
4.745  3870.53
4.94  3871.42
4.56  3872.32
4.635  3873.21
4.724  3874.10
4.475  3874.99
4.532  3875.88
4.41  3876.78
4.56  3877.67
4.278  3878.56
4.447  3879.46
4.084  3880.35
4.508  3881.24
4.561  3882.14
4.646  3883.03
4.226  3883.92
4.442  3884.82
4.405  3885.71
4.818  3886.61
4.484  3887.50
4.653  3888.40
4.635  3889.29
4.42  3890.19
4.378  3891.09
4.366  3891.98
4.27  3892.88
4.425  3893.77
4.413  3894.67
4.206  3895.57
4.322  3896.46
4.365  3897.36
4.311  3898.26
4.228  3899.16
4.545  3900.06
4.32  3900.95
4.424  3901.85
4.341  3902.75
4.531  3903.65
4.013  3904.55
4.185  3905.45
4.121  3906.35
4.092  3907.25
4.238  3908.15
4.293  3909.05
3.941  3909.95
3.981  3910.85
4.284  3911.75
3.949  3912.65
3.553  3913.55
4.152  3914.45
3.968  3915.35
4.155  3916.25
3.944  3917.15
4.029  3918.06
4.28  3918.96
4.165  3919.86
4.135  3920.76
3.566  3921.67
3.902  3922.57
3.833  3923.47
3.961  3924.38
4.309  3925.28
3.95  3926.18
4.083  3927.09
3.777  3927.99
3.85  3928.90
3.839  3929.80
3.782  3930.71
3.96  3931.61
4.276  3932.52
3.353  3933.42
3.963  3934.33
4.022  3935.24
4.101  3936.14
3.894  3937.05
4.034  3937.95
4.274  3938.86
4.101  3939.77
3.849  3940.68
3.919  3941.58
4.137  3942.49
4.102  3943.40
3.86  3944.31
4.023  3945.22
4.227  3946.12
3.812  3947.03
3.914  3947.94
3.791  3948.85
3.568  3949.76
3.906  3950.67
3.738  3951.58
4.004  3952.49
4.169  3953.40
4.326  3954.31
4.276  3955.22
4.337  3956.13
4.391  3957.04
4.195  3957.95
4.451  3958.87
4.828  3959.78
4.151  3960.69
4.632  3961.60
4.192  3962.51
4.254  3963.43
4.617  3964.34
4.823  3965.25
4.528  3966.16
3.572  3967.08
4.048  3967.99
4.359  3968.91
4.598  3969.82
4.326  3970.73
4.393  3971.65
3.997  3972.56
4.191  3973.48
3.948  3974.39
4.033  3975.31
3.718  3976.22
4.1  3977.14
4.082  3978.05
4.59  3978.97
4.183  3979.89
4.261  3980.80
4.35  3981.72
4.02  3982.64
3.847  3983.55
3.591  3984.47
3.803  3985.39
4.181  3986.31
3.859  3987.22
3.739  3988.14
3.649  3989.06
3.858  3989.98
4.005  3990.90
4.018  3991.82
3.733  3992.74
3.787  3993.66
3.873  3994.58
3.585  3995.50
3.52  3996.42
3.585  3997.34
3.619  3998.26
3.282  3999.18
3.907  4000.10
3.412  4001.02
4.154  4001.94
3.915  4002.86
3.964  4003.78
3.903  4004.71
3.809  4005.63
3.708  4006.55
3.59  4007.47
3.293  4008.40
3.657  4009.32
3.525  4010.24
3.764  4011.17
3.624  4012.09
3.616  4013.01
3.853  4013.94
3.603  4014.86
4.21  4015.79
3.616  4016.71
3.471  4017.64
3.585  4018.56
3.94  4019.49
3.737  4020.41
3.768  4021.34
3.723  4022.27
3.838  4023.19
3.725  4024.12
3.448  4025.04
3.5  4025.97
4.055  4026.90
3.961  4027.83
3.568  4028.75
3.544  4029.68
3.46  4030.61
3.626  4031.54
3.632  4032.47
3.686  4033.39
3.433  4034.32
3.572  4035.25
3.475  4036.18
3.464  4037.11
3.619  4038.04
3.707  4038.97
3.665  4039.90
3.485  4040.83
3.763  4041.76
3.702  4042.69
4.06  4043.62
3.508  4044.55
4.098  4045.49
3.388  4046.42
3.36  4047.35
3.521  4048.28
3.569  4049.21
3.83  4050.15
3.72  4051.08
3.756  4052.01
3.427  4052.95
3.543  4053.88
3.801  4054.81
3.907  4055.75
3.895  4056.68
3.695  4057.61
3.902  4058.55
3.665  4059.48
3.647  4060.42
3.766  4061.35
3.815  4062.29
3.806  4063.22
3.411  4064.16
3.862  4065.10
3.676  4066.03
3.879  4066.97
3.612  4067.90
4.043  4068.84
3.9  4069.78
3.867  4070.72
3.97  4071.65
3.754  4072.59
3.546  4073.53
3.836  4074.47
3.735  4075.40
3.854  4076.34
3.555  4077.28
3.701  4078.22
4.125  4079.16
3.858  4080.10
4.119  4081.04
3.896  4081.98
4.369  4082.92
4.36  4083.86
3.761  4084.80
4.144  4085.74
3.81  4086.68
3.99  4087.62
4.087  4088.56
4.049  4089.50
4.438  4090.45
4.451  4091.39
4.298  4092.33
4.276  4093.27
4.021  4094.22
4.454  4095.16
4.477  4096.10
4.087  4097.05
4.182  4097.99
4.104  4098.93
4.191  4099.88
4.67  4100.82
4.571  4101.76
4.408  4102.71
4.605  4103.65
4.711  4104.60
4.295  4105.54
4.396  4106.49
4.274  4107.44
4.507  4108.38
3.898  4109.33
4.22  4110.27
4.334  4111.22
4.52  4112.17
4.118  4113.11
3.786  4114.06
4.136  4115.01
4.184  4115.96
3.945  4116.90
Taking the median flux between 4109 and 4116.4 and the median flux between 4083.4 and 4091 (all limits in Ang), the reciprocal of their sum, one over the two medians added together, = 0.122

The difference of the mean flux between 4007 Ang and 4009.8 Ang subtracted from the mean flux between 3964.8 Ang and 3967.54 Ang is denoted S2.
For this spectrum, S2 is 0.79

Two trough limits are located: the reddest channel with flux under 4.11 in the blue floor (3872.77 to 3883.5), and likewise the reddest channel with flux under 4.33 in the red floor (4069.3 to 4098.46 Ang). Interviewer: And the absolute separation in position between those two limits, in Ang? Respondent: 217.6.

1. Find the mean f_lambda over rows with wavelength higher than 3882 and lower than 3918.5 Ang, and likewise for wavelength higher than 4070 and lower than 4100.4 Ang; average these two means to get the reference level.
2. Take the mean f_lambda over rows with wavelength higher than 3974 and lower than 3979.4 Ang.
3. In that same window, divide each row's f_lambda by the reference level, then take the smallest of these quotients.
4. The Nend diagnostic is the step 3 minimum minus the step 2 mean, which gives -3.2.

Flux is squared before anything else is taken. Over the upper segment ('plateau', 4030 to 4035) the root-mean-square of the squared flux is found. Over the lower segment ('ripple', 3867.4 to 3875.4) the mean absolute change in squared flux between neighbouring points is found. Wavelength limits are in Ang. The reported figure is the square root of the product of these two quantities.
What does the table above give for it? 4.41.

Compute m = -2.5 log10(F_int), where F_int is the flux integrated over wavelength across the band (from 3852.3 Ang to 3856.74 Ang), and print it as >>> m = -3.27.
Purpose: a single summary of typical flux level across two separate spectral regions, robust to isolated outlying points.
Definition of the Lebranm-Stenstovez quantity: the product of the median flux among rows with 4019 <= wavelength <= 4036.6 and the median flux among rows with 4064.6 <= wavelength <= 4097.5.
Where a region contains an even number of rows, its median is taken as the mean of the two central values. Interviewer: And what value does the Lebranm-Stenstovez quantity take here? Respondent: 14.4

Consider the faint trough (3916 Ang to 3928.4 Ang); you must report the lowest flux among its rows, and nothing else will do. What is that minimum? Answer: 3.566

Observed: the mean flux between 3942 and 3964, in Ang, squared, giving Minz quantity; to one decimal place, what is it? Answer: 17.1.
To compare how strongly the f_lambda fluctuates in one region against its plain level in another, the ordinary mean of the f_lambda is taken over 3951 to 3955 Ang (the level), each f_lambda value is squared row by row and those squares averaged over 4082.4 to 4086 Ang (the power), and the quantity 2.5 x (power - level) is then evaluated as 33.2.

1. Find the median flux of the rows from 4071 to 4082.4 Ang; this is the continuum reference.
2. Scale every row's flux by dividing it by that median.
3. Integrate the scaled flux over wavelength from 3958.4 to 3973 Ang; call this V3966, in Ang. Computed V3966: 16.6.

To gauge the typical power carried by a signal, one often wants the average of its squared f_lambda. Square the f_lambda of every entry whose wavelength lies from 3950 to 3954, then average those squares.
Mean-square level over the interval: 16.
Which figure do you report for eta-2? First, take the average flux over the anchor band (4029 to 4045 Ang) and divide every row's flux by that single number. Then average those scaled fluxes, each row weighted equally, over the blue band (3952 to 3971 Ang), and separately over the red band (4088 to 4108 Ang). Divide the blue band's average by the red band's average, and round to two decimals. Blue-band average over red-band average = 1.00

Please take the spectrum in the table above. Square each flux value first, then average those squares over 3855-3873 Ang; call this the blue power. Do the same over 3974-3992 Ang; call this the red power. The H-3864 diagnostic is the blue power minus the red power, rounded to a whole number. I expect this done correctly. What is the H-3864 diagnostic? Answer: 6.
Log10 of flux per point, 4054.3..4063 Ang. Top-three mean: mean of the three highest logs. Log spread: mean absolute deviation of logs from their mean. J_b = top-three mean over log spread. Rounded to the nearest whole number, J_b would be 61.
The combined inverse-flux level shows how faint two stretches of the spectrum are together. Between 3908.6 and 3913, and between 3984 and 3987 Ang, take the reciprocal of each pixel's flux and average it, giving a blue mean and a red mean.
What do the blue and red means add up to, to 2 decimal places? 0.51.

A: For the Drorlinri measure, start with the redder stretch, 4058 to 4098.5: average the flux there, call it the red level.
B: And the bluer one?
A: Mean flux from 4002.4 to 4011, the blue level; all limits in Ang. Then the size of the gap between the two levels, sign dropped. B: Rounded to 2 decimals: 0.25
